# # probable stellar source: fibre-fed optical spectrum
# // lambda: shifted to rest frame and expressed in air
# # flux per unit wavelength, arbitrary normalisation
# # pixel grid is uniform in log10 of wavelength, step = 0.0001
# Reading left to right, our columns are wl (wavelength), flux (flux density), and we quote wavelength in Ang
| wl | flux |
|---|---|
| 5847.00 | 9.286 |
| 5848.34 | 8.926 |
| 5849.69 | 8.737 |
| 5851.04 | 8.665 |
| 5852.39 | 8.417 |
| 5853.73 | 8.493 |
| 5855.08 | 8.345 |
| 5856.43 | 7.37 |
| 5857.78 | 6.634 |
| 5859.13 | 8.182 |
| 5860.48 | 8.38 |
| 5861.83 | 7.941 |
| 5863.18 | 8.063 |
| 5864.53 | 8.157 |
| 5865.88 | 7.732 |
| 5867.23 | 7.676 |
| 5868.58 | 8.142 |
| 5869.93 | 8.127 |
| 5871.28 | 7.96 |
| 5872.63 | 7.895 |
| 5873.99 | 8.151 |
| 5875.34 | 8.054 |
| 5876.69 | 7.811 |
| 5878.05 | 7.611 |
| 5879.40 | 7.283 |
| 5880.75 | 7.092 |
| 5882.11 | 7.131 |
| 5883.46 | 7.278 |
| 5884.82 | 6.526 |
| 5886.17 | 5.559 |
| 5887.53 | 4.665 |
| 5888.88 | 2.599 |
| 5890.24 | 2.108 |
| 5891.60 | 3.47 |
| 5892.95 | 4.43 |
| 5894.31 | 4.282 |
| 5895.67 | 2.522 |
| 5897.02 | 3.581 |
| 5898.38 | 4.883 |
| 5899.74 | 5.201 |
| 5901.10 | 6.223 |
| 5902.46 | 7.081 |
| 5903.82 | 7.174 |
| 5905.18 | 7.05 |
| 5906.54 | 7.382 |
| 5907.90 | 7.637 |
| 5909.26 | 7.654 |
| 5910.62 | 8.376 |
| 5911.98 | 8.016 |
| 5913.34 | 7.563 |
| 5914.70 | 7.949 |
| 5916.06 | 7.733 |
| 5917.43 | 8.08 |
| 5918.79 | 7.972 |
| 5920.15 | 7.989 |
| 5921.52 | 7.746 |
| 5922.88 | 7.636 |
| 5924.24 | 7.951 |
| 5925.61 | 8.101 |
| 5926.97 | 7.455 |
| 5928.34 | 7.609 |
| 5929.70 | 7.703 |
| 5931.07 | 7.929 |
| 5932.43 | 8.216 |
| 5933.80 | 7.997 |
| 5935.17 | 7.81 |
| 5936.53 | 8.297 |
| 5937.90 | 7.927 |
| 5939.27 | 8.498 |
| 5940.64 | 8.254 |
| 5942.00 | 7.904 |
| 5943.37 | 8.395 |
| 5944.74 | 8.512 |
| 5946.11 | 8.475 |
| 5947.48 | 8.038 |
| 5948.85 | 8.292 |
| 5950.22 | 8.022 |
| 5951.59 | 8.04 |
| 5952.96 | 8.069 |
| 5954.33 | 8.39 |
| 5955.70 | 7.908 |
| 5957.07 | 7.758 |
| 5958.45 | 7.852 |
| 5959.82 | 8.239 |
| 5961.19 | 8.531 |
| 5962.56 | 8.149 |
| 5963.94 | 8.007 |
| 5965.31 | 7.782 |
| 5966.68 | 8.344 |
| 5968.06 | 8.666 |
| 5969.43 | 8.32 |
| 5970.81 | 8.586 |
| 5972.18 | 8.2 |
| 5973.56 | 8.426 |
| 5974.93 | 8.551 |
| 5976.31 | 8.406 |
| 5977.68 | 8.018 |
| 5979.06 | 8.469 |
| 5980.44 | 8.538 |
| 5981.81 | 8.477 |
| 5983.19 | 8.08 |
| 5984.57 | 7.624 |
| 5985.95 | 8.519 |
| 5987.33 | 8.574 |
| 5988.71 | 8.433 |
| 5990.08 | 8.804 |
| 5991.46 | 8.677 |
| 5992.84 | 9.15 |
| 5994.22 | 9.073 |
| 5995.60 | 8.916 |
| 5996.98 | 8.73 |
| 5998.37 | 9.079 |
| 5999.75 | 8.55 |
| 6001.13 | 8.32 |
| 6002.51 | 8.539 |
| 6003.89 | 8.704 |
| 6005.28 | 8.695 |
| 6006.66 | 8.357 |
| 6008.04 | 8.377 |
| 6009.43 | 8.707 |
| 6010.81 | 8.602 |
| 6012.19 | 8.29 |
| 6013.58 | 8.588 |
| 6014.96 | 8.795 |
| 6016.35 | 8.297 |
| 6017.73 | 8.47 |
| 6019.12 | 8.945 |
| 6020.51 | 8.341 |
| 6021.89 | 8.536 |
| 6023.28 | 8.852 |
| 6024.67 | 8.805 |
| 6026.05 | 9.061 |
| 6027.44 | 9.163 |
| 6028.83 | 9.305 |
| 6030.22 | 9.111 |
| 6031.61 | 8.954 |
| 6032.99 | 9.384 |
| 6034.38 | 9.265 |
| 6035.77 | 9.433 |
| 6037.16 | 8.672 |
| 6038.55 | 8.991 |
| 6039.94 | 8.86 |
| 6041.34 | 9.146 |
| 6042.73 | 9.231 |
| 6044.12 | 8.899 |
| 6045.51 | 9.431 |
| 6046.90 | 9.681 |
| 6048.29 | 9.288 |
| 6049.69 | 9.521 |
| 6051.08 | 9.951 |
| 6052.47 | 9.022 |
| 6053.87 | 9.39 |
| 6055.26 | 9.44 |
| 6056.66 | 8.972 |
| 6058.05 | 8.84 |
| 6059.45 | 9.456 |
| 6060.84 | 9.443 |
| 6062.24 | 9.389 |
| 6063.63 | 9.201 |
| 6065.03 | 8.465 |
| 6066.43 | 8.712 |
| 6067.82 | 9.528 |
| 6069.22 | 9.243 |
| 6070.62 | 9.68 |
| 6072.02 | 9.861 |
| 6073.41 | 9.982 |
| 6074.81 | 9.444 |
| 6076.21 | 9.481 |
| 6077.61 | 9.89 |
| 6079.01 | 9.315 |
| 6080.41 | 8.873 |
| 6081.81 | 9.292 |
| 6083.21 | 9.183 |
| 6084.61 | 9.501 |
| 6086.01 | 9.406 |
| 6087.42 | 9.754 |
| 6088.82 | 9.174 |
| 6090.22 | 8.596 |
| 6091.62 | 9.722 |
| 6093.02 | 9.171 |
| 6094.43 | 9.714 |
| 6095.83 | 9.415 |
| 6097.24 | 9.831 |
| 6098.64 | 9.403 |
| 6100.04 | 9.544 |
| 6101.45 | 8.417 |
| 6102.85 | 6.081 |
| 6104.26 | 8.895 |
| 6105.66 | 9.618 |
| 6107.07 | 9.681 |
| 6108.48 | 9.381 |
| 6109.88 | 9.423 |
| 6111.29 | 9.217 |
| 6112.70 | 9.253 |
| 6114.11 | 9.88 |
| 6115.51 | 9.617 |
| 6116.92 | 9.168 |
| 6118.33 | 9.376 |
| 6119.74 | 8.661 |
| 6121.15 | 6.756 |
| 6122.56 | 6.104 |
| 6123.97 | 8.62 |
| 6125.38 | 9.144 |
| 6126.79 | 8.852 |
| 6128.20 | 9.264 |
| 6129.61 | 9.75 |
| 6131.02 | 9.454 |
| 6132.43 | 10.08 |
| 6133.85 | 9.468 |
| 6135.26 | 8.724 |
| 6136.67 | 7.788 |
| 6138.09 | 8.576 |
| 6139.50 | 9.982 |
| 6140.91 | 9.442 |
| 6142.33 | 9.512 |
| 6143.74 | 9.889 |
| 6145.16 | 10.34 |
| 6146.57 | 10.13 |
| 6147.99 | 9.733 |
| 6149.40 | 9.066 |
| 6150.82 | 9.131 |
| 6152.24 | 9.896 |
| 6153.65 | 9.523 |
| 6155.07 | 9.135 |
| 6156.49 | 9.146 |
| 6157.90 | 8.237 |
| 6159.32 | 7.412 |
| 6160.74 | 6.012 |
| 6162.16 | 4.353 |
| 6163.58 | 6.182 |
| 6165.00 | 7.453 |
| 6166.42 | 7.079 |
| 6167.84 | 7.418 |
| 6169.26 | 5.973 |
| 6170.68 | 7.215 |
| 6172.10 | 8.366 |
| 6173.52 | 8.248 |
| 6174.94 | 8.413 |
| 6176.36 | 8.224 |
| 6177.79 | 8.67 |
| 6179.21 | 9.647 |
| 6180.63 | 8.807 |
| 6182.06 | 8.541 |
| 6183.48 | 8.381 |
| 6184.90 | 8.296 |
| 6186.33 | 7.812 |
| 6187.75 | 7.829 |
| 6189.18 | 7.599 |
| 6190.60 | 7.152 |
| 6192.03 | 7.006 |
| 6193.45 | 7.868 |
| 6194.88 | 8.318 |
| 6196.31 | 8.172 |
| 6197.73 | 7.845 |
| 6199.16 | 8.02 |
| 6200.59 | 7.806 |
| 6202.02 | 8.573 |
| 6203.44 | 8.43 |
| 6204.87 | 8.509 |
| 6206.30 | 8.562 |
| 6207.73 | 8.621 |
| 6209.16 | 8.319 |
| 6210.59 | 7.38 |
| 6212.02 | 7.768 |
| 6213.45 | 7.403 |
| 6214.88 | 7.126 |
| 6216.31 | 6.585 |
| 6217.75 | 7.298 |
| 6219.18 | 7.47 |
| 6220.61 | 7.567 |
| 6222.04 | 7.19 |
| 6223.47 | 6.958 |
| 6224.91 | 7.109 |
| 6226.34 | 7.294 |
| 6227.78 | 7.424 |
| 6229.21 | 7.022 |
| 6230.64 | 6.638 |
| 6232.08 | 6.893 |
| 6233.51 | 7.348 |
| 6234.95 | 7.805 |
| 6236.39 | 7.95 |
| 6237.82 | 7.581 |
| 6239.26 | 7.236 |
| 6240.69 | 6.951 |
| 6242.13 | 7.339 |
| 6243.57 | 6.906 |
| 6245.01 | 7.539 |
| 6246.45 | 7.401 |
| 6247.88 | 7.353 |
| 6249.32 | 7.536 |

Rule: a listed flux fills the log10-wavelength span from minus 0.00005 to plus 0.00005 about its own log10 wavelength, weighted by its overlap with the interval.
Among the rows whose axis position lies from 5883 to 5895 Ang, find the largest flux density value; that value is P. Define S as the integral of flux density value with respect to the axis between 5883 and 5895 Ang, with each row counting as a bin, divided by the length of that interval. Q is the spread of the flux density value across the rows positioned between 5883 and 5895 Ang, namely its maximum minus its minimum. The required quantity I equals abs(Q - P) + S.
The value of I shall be 7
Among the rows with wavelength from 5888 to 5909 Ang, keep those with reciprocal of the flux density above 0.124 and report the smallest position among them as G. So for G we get 5888.88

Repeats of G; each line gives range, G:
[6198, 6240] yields 6199.16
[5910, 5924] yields 5911.98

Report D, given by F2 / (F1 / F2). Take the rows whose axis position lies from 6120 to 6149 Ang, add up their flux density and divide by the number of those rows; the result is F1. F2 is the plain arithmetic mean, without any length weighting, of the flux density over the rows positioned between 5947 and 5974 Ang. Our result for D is 7.4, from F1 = 9.1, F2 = 8.2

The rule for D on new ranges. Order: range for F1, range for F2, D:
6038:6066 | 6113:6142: 8.6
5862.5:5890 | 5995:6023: 10.3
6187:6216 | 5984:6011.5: 9.4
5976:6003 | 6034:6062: 10.0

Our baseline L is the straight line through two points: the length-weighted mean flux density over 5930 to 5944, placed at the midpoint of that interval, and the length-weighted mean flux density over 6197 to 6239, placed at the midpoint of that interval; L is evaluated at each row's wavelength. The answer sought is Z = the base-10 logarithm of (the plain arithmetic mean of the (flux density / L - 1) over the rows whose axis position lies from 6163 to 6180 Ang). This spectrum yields -2.12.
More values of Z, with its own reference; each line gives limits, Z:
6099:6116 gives -0.78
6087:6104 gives -0.80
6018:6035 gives -0.89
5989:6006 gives -1.02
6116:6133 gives -0.89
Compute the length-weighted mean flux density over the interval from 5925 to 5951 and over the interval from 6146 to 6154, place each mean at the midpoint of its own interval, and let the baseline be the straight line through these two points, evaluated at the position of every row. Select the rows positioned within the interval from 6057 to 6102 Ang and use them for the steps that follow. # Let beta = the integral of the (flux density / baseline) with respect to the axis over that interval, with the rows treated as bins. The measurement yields 46 Ang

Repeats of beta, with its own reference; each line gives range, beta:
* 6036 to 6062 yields 27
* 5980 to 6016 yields 36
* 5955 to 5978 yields 23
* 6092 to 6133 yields 40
